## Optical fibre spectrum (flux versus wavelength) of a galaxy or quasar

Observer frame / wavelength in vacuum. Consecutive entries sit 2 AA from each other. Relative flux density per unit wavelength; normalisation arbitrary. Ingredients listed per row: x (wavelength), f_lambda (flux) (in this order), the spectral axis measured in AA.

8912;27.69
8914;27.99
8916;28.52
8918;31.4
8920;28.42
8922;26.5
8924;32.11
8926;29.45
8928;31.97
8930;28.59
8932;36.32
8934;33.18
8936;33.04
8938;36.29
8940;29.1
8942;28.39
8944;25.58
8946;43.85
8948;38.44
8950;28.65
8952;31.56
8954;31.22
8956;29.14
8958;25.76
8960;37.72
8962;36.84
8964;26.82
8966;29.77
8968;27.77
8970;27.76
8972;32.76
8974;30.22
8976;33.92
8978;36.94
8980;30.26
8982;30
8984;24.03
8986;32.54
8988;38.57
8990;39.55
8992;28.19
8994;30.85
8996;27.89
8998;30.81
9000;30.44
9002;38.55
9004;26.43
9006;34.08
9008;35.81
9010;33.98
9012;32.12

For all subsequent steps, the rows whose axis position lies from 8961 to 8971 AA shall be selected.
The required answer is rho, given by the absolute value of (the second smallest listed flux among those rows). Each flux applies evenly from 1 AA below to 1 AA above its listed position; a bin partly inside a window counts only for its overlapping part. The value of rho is 27.8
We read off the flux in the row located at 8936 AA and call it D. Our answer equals 33.04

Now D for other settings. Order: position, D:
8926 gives 29.45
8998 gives 30.81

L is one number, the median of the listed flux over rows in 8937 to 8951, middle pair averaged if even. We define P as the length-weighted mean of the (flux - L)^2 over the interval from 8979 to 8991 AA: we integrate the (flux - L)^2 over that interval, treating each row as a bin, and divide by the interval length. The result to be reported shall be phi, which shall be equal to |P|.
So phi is 40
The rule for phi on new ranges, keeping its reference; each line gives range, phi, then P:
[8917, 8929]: 5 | 5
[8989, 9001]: 20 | 20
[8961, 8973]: 14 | 14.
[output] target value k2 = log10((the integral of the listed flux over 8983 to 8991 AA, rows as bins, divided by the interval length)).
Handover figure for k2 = 1.53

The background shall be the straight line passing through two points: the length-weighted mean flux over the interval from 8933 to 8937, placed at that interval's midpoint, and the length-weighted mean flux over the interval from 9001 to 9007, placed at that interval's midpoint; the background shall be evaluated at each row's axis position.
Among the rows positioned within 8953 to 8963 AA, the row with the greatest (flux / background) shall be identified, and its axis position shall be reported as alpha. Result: 8960 AA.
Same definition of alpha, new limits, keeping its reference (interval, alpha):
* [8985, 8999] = 8990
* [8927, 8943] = 8932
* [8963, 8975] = 8972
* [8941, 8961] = 8946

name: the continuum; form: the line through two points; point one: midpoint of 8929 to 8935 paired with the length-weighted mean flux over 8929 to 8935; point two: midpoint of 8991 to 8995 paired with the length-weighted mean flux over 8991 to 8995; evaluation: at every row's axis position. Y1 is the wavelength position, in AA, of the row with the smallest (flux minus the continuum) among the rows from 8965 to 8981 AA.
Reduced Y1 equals 8968 AA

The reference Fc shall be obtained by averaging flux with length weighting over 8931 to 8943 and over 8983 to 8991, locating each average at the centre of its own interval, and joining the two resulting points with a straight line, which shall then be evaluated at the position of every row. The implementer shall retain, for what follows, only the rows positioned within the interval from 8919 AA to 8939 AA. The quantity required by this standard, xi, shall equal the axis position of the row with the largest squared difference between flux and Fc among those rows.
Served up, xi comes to 8922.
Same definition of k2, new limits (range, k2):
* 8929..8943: 1.51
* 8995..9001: 1.47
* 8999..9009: 1.52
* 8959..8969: 1.50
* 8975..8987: 1.50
